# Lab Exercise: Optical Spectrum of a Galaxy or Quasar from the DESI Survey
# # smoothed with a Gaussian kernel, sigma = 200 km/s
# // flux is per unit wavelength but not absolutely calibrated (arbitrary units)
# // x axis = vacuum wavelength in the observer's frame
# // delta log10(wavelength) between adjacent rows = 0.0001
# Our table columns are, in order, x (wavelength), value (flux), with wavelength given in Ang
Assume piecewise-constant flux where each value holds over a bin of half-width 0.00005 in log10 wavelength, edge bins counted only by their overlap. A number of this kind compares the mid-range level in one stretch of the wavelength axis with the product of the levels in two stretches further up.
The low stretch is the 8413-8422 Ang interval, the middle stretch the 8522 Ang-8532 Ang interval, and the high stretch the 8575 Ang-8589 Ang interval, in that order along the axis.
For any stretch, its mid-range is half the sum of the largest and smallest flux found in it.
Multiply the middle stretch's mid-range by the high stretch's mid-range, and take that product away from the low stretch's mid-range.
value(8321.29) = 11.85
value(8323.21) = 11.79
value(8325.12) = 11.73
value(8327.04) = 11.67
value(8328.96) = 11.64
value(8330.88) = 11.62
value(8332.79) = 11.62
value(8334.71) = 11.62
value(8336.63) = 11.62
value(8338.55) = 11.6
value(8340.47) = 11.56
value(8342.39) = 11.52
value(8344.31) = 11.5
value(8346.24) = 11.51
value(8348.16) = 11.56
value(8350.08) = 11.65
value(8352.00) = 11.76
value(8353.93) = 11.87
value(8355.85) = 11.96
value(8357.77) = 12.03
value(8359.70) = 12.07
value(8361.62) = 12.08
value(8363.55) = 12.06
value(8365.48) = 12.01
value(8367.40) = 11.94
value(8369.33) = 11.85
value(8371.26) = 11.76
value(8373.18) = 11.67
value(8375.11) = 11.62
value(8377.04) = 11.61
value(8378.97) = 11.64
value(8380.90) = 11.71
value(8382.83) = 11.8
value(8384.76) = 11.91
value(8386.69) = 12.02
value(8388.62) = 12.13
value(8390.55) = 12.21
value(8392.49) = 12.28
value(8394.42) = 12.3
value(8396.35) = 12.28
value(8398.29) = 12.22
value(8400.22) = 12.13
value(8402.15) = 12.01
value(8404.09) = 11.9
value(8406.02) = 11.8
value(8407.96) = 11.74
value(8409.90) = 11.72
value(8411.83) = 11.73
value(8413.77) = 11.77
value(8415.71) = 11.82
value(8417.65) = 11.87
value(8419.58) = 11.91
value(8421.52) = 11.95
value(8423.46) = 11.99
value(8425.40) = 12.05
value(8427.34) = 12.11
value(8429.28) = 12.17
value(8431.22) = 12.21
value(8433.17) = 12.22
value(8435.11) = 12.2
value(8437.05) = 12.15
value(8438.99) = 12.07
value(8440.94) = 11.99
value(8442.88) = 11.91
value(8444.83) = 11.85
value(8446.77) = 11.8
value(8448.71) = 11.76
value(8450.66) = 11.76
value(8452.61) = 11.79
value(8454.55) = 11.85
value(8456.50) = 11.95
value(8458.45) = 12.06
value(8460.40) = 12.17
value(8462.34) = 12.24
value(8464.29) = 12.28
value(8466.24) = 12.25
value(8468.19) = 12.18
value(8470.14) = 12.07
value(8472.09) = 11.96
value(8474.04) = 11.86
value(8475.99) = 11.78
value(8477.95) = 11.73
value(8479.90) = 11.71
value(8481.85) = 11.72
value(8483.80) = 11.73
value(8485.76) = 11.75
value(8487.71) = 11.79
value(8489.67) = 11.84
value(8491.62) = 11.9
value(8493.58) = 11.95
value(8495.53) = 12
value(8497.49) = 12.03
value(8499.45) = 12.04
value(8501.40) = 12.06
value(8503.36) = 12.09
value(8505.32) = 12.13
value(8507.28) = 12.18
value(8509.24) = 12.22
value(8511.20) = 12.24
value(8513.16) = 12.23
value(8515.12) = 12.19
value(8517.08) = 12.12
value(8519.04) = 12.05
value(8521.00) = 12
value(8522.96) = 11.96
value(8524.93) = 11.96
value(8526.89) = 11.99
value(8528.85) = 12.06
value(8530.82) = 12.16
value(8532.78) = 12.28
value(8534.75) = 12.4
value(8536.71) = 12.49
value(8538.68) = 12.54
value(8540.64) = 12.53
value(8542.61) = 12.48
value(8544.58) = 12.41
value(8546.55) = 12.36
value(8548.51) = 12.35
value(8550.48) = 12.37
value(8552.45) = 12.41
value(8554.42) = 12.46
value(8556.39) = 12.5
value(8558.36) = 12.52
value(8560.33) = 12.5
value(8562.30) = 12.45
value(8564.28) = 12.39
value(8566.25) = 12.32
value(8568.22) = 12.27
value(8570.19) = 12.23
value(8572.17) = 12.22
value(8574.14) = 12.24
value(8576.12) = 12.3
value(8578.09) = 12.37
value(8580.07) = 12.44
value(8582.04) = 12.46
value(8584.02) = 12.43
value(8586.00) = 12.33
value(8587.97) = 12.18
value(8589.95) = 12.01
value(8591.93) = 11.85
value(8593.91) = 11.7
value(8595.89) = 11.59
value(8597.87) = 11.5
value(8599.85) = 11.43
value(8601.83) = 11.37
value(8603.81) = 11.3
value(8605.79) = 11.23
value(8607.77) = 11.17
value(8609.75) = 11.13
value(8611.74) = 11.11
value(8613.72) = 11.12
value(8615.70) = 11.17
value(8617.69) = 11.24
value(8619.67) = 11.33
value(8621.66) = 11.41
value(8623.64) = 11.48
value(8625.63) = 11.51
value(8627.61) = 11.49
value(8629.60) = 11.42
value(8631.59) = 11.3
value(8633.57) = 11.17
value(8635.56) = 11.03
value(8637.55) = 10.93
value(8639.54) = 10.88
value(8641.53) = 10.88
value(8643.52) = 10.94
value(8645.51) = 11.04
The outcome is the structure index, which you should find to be -136.7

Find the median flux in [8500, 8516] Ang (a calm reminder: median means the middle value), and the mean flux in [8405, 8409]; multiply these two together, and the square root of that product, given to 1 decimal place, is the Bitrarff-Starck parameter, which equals 12.0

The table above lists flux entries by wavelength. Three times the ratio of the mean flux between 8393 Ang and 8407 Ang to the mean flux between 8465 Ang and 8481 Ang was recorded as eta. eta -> 3.04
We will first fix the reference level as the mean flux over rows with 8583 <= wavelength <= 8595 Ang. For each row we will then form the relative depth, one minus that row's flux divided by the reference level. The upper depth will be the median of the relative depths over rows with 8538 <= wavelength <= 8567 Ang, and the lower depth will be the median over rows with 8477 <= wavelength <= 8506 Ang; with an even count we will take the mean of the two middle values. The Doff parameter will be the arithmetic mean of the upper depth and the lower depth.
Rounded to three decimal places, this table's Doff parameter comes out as -0.008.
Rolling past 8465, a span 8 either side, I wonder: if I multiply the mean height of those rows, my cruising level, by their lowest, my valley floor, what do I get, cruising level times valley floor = 145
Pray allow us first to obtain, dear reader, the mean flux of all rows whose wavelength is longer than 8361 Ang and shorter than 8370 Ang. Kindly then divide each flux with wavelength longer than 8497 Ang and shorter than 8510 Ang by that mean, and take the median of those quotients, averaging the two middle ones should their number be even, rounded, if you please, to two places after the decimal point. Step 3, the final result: 1.01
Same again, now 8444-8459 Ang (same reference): 0.99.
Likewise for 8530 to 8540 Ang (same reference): 1.03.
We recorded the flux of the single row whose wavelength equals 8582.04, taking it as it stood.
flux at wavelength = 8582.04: 12.46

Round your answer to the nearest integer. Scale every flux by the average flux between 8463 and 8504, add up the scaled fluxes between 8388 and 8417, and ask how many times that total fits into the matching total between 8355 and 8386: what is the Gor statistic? 1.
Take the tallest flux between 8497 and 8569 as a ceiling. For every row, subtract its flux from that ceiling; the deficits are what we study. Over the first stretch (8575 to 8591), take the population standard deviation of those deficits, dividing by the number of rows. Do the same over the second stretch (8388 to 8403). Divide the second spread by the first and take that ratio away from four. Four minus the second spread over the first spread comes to 3.4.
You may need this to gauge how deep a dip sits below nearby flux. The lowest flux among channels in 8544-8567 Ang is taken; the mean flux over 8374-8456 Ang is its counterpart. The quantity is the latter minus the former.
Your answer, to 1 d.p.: -0.4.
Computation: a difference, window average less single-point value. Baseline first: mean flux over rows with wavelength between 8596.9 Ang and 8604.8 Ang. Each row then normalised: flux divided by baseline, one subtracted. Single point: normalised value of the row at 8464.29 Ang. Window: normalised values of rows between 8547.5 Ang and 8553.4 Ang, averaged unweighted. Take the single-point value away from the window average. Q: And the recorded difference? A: 0.01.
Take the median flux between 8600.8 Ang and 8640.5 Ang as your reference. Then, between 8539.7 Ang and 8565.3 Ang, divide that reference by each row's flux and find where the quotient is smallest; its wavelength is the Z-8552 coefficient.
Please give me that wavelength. 8540.64 Ang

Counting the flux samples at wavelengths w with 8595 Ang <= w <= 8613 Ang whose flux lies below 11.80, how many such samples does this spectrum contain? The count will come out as 9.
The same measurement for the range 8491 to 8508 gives 0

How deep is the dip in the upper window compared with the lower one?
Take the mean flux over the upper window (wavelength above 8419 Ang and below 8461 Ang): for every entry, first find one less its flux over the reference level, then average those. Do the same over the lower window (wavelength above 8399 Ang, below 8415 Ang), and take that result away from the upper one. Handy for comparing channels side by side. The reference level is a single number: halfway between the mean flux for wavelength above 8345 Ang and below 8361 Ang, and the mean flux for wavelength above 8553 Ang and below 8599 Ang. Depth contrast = -0.012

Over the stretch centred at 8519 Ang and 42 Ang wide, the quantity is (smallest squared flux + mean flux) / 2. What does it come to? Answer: 78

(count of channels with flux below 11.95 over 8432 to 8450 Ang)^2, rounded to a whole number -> 16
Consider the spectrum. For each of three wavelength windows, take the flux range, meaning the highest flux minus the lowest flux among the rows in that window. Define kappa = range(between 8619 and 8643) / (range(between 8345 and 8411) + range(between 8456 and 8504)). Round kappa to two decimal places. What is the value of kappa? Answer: 0.46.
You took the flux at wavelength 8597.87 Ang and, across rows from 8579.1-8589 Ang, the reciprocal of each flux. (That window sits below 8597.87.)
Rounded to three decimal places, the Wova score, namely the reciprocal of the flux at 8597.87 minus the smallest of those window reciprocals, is 0.007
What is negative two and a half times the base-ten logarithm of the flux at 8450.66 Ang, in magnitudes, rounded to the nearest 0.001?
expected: -2.676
